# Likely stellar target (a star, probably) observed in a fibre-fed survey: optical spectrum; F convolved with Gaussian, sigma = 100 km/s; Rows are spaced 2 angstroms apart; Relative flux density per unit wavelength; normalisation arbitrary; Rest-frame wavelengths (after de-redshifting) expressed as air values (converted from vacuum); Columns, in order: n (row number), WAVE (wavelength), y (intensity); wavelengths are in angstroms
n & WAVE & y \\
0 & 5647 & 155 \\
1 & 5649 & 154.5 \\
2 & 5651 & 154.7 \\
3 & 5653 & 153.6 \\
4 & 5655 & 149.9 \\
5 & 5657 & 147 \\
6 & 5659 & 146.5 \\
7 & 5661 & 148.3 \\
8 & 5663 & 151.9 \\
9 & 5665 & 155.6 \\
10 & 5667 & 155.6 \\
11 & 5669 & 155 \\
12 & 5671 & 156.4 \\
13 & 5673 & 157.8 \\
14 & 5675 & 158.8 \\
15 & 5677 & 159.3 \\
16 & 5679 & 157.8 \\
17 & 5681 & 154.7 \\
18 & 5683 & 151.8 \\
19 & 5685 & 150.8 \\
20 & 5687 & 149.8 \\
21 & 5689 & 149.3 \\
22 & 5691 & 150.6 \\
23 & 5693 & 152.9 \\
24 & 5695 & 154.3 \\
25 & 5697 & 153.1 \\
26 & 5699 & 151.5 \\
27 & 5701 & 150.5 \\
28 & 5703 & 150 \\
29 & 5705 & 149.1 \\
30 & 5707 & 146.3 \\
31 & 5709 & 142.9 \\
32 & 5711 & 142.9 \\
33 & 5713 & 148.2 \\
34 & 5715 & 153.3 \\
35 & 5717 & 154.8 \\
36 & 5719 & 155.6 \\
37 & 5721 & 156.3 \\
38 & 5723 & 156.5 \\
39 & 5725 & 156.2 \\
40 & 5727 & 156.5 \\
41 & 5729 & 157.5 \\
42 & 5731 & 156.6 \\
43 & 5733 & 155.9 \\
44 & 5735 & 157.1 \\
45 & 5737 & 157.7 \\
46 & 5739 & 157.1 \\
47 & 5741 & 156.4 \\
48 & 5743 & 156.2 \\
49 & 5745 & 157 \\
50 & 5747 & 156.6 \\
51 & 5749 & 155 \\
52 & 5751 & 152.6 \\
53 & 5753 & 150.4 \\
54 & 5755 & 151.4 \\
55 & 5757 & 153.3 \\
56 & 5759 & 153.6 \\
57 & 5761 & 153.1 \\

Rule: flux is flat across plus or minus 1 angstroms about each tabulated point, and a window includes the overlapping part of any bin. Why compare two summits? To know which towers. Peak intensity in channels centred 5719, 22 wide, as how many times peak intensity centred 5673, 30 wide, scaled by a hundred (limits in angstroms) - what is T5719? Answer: 99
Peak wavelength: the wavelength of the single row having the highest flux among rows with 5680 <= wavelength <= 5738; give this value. 5737 angstroms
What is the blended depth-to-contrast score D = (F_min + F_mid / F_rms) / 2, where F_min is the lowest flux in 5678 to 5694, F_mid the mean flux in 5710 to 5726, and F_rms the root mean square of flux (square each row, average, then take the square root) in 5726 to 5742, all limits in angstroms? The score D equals 75.1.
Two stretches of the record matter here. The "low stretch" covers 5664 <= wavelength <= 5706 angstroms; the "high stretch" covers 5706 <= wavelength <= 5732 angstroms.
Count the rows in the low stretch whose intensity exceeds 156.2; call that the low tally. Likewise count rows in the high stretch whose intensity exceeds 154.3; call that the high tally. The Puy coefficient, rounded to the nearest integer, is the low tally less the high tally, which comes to -3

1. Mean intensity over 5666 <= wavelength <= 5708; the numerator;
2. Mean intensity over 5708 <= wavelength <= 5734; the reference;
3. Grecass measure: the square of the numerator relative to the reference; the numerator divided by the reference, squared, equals 1.00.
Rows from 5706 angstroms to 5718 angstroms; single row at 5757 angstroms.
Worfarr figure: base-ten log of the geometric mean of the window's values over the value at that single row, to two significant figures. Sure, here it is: -0.015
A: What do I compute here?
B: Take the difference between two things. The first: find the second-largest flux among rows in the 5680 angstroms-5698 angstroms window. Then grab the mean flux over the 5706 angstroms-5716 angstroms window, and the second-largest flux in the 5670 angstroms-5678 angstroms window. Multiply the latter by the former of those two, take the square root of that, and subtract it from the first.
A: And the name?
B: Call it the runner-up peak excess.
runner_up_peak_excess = 1.7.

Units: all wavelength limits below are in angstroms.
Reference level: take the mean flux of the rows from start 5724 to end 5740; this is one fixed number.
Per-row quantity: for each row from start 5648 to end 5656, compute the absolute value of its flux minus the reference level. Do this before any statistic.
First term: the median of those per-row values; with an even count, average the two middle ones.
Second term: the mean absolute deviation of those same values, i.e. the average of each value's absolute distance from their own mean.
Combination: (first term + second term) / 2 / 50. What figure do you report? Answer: 0.04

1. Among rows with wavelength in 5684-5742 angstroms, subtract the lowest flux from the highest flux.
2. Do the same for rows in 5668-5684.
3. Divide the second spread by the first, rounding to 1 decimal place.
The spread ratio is 0.5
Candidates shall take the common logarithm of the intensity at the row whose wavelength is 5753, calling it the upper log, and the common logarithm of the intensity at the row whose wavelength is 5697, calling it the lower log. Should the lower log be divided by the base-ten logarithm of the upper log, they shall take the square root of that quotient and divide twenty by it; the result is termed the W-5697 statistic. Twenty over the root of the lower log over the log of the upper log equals 7.87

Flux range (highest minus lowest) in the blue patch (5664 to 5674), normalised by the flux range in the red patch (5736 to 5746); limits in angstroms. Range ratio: 1.9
